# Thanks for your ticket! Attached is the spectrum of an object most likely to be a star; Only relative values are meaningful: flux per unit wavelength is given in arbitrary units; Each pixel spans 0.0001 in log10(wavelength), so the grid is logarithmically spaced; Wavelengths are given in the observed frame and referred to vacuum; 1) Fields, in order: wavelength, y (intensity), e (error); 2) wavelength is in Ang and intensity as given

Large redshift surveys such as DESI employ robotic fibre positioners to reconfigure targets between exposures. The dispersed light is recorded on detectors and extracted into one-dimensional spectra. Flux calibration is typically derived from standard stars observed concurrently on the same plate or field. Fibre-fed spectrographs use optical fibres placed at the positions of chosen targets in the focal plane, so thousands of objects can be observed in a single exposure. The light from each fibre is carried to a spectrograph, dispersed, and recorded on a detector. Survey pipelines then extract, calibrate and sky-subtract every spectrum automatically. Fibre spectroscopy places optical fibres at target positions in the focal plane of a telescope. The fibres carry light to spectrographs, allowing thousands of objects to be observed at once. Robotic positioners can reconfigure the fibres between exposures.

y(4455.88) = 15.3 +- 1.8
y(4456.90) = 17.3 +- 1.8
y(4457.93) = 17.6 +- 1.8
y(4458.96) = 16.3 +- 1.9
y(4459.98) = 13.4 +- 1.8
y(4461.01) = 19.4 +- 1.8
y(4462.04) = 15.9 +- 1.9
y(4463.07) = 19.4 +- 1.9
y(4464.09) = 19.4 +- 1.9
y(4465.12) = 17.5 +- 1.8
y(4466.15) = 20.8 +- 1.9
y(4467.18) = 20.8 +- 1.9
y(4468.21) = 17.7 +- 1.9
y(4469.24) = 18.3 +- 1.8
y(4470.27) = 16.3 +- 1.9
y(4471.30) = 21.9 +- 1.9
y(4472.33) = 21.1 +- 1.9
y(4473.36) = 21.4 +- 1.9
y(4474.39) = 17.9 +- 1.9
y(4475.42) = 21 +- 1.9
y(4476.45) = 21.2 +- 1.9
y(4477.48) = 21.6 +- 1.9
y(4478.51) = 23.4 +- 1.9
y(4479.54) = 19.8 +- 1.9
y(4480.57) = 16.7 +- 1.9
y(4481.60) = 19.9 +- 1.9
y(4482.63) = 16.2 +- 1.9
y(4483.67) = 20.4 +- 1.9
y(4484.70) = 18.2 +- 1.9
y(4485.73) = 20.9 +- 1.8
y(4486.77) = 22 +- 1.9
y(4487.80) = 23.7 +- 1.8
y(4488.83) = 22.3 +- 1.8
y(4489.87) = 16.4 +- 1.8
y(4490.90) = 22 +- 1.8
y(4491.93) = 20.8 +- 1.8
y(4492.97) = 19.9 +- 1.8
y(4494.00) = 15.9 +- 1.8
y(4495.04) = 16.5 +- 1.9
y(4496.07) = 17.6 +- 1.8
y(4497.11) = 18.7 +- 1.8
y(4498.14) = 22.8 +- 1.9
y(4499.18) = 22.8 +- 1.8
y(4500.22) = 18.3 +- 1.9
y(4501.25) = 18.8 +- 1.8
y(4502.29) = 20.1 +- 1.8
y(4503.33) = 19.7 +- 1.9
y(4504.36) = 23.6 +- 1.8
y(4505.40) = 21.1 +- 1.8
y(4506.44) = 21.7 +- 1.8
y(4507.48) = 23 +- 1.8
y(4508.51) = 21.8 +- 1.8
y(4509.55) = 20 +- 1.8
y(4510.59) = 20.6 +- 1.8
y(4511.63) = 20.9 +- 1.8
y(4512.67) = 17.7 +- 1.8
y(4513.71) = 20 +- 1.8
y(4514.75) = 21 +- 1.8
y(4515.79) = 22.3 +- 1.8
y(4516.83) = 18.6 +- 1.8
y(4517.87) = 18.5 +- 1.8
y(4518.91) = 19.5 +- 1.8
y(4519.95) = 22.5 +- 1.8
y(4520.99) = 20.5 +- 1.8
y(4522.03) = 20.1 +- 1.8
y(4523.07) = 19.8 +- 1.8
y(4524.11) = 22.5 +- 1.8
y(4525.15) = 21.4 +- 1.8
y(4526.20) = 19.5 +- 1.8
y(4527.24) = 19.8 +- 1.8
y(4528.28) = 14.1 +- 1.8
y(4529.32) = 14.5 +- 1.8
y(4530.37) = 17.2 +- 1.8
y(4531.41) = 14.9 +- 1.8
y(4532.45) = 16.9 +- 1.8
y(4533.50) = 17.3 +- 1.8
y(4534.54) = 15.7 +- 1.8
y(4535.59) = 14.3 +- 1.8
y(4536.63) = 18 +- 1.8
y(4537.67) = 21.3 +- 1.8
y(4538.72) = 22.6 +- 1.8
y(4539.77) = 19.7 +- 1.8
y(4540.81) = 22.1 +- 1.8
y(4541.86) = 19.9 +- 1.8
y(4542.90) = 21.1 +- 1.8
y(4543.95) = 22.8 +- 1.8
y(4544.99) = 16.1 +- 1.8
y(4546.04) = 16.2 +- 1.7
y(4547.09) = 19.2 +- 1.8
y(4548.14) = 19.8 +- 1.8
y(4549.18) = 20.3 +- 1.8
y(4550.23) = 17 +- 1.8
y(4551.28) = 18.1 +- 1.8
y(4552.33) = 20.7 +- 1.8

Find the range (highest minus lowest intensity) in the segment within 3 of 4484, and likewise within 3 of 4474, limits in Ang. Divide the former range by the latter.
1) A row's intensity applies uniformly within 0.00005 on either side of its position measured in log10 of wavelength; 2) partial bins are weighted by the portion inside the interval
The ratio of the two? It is 1.45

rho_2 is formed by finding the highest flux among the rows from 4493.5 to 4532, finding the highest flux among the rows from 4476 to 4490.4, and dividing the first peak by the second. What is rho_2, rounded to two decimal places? 1.00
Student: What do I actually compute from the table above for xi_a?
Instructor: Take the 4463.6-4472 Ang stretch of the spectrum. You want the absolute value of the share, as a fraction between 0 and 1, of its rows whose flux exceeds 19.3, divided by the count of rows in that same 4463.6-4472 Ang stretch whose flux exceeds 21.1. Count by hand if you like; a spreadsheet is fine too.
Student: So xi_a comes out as 0.50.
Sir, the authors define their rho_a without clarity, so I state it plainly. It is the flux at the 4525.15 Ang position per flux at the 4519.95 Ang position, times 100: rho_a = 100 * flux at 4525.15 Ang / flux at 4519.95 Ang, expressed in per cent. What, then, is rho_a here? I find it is 95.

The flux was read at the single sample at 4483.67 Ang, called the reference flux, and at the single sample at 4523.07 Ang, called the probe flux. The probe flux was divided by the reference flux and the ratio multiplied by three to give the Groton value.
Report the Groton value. 2.91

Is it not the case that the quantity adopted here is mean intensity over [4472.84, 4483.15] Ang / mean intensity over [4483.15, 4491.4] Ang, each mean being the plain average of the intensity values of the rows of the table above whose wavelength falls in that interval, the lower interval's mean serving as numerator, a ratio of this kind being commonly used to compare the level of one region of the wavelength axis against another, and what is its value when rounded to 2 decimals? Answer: 0.96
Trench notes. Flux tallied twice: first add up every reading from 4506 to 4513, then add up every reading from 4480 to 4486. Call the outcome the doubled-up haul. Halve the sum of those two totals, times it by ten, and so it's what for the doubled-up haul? 1290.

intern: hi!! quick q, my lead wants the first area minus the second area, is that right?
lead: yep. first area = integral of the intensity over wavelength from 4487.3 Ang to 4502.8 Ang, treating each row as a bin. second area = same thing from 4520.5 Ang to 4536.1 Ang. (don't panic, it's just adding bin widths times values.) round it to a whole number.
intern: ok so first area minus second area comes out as 27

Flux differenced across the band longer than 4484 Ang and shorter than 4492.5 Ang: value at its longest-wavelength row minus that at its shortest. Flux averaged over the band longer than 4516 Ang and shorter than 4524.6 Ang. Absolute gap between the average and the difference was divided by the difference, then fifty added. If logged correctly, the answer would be 57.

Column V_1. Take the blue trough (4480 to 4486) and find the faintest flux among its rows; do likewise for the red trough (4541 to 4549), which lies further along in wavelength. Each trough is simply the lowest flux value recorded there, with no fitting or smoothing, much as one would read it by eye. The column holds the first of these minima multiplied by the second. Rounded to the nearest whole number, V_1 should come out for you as 261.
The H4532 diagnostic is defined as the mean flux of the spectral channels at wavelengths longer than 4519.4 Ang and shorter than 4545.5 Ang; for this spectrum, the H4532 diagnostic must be 19.0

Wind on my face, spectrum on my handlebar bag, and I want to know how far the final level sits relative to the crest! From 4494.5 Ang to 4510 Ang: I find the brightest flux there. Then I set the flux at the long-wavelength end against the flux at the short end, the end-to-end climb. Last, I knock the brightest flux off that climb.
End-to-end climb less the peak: -20.1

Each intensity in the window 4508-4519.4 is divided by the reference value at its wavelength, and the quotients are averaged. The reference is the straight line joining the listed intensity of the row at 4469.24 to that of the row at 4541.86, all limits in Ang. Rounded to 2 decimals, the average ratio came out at 1.04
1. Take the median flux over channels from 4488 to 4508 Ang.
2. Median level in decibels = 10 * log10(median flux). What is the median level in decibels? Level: 13.03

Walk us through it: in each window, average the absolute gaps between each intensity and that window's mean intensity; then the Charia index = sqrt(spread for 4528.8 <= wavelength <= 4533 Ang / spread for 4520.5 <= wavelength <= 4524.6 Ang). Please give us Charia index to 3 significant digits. 1.15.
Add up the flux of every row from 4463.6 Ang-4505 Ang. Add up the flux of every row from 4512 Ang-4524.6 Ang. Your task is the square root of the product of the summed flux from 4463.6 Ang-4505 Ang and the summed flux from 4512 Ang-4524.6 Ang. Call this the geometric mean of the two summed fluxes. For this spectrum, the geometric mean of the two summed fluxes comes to 439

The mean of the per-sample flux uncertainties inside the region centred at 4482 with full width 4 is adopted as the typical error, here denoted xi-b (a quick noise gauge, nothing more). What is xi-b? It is 1.90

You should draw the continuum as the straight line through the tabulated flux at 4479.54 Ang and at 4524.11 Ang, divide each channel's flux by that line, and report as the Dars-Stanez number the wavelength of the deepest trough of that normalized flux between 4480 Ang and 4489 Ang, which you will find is 4482.63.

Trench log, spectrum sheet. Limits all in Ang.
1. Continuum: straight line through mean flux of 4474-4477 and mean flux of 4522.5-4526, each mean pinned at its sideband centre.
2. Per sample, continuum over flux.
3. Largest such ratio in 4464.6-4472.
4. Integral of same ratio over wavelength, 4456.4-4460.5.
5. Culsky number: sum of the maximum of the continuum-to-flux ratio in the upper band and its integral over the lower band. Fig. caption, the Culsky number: 6.3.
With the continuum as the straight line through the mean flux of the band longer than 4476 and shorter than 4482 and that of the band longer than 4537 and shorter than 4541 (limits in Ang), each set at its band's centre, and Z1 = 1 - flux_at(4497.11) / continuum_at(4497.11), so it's 0.10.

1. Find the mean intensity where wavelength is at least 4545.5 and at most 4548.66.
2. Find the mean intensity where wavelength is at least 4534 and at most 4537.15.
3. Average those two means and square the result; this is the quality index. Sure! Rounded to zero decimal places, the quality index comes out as 296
